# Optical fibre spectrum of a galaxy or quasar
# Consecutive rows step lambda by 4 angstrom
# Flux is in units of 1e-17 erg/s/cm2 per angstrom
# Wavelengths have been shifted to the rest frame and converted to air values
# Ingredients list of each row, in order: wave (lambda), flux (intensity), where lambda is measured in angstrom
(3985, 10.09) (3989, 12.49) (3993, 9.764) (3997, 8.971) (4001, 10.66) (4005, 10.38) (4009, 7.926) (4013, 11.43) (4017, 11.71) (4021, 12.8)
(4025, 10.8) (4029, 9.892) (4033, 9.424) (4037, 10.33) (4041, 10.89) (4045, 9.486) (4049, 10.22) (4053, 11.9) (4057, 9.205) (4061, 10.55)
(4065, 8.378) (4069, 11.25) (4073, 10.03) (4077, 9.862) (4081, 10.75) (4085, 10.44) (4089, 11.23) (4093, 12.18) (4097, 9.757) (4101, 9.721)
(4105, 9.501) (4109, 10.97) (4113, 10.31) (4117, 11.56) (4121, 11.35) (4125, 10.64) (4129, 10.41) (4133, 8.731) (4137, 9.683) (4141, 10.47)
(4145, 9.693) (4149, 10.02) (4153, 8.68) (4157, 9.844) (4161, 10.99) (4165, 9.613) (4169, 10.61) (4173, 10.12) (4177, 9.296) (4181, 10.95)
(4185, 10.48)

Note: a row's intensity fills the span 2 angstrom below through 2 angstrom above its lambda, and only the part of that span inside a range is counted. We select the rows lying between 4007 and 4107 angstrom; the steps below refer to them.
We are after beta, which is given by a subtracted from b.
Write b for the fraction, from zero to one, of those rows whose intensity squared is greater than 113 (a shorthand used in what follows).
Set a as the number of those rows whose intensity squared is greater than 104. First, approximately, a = 14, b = 0.40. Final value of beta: -14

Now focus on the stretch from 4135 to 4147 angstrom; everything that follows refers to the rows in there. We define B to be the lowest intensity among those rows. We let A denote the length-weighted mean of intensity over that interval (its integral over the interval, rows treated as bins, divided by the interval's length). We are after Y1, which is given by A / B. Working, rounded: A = 9.9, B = 9.683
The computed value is 1.03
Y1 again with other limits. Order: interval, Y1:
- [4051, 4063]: 1.15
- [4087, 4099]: 1.13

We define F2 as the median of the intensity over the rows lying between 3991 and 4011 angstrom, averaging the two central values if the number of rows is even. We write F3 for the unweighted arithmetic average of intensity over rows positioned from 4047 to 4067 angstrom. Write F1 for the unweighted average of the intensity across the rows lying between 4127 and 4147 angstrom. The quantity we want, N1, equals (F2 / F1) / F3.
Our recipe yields 0.099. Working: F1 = 9.8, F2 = 9.76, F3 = 10.1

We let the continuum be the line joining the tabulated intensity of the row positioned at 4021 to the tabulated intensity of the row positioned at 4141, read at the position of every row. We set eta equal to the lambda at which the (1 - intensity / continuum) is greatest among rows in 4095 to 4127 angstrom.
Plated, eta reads 4105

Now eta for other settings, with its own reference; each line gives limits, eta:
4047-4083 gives 4065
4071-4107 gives 4077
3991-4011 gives 4009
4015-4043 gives 4033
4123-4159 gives 4133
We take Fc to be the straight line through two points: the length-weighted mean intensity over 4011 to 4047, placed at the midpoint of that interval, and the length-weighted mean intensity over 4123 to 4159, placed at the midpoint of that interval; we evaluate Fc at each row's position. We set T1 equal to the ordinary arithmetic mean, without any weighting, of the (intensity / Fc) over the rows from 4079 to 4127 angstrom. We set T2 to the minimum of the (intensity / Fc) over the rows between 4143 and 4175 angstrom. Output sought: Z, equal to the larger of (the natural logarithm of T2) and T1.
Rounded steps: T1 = 1.06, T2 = 0.895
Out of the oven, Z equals 1.06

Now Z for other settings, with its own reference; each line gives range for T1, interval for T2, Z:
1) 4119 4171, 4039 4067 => 1.03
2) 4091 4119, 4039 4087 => 1.05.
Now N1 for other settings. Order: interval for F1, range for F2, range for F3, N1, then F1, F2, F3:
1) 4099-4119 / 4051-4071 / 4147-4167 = 0.103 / 10.4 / 10.55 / 9.8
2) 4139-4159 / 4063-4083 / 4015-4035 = 0.094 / 9.7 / 10.03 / 10.9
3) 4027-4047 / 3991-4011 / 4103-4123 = 0.091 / 10.0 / 9.76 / 10.7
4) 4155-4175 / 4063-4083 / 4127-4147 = 0.100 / 10.2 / 10.03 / 9.8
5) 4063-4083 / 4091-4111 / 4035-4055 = 0.092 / 10.1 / 9.76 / 10.6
